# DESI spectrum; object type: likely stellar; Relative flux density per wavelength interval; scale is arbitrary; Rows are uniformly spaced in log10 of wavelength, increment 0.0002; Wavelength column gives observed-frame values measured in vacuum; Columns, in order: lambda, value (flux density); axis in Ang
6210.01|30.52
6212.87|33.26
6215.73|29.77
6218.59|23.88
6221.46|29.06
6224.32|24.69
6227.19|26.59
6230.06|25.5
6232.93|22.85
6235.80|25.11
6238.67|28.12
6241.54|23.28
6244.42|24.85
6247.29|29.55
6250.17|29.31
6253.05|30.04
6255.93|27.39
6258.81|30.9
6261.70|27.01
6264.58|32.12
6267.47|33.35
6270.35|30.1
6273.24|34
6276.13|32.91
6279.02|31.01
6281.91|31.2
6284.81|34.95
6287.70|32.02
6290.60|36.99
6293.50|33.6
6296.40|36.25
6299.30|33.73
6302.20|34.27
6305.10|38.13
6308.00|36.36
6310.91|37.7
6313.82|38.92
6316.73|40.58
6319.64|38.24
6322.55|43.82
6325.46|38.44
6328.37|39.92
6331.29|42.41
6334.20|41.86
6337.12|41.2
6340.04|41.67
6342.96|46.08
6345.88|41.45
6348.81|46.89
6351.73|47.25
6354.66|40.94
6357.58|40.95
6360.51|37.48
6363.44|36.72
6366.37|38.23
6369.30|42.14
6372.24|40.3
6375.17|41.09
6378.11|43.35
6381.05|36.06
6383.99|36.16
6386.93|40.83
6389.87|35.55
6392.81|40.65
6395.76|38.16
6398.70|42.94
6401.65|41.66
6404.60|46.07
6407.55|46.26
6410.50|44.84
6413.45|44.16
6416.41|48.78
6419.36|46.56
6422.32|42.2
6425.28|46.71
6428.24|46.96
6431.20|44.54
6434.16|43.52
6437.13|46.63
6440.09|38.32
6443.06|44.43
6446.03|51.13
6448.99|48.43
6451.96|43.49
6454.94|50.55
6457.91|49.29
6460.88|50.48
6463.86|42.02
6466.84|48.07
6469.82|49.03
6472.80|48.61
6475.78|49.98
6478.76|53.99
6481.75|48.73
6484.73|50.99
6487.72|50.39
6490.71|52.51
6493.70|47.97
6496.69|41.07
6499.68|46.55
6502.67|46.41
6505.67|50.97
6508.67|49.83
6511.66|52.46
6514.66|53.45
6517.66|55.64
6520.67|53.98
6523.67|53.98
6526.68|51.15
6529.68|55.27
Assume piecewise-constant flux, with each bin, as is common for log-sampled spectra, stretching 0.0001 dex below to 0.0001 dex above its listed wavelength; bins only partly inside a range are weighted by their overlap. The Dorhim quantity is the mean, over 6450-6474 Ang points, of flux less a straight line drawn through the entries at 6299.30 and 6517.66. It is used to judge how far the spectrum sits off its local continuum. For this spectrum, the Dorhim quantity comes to -2.4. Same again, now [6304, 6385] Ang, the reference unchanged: 2.3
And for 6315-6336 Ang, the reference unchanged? 4.4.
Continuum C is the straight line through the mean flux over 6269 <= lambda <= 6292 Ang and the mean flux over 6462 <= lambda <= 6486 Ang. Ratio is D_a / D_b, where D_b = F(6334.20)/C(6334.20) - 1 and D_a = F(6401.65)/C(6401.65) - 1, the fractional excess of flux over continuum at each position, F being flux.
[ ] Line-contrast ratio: -0.2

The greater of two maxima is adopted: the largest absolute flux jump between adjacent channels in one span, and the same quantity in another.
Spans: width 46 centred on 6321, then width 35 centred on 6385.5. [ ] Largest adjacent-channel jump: 7.3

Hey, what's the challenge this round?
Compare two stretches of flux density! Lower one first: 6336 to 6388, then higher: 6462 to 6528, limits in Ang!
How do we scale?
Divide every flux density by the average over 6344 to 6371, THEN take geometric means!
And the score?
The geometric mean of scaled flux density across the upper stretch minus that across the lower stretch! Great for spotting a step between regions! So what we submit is 0.214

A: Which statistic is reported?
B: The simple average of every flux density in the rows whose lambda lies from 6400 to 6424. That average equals 45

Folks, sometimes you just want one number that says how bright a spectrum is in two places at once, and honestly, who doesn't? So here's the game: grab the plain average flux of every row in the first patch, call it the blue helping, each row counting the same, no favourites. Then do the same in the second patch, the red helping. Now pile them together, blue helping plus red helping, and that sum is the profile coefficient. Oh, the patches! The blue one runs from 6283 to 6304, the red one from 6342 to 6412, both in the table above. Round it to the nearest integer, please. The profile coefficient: 76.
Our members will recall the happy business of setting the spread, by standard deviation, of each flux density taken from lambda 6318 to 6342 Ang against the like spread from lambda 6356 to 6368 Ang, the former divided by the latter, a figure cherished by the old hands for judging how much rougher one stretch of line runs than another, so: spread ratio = 1.1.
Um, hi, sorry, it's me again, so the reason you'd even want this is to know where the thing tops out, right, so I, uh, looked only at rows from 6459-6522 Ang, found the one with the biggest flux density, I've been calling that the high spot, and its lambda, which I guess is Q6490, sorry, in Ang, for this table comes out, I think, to 6517.66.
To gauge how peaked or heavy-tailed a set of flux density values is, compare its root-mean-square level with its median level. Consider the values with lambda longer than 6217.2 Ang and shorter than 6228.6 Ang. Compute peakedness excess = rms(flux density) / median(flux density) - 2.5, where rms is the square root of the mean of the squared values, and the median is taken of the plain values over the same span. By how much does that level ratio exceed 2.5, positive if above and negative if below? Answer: -1.48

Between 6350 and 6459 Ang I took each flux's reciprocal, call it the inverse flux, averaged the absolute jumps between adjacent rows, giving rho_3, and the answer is 0.0018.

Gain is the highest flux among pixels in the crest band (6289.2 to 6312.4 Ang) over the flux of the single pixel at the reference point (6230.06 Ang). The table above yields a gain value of 1.50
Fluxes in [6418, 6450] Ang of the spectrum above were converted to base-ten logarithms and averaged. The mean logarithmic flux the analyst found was 1.66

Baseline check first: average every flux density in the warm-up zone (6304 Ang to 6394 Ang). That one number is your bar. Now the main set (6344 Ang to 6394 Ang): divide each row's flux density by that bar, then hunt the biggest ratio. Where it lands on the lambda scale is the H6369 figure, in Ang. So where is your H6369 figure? 6351.73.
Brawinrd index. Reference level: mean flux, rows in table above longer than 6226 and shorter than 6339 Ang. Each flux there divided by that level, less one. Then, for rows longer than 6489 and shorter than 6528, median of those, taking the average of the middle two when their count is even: 0.54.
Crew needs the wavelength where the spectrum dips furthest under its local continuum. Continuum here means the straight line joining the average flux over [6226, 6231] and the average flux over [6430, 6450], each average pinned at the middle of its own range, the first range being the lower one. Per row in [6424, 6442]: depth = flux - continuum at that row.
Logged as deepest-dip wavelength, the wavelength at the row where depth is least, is 6440.09 Ang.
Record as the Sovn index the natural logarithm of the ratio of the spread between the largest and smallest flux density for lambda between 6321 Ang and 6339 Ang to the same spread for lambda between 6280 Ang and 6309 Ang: -0.25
